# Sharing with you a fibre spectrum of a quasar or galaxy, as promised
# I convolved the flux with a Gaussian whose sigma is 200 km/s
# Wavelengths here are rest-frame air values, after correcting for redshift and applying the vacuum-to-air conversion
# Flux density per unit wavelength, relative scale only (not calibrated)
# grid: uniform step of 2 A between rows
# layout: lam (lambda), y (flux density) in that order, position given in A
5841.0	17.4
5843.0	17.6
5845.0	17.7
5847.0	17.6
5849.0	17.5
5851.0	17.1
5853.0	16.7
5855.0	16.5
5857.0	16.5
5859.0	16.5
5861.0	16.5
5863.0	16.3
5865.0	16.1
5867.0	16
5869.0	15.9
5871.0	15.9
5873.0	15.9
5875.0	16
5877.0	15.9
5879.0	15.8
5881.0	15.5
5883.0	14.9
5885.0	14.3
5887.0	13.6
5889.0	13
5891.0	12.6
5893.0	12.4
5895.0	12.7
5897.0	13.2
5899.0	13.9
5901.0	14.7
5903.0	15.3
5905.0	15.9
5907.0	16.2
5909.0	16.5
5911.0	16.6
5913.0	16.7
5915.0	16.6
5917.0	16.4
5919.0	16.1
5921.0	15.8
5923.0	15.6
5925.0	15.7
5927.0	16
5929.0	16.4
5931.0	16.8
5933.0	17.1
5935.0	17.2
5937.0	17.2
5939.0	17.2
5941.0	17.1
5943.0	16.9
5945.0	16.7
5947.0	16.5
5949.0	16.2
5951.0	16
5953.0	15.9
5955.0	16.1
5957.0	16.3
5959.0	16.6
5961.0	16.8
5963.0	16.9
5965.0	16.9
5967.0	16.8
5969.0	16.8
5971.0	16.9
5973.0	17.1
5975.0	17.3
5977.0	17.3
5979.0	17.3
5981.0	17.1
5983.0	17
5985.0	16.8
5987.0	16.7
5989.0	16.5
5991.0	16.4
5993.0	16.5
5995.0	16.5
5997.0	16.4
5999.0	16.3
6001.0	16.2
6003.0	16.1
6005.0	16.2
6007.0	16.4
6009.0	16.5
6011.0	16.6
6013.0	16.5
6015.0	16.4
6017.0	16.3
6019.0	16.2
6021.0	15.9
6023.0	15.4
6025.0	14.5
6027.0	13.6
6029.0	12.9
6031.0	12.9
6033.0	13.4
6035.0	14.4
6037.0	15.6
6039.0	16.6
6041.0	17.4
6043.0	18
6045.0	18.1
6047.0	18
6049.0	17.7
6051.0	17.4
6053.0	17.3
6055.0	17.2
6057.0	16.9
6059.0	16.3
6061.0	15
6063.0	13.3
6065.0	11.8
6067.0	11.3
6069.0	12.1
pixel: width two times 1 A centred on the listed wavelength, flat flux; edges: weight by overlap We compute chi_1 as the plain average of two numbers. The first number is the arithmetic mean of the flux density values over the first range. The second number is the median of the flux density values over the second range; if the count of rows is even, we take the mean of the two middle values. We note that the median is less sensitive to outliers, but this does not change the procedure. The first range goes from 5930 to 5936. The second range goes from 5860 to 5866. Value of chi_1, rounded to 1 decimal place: 16.7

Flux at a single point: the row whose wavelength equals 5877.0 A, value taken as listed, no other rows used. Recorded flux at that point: 15.9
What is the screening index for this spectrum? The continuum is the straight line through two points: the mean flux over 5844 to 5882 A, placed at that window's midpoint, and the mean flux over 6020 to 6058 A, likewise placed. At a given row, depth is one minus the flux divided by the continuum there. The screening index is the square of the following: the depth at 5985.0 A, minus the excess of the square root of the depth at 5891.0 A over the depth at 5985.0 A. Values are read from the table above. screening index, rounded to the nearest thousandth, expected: 0.320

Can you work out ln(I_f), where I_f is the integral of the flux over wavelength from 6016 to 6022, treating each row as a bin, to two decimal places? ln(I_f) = 4.57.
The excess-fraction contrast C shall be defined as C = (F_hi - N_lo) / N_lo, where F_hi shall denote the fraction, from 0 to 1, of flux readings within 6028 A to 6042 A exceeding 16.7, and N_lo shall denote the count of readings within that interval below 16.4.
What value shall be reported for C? -0.97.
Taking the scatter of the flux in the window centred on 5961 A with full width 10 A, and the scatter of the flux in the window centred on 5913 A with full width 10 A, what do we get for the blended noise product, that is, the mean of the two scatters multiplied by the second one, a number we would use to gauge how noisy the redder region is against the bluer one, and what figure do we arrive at 0.02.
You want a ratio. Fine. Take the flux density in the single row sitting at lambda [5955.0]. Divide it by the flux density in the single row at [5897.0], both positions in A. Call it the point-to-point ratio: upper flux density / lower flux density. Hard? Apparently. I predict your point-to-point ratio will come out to 1.22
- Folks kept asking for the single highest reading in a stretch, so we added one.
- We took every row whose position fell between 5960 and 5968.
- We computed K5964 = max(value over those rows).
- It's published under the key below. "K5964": 16.9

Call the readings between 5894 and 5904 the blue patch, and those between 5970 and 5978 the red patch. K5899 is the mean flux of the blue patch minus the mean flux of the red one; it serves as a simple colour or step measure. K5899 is -3.2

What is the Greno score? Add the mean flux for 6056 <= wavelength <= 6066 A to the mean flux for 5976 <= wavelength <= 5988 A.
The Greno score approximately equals 31.7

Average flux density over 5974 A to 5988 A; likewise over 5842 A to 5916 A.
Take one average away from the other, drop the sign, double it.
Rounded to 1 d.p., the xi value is 2.9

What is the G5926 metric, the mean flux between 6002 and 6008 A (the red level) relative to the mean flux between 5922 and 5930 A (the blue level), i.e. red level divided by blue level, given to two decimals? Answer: 1.02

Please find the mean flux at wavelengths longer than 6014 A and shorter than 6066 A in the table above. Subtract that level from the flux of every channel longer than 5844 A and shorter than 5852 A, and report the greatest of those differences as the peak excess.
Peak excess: 1.99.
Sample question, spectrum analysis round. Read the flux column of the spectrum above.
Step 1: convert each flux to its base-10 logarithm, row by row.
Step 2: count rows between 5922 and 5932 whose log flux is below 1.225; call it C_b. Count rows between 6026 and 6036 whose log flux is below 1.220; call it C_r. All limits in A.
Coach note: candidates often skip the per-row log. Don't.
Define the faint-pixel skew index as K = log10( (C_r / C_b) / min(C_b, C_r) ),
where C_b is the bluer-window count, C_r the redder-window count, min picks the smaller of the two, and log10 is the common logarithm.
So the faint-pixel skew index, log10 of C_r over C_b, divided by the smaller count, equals -0.51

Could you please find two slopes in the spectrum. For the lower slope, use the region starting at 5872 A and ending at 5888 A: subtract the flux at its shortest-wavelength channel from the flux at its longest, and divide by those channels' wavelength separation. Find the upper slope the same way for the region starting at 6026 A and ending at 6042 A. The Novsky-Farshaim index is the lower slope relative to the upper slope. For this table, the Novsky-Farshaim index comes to -0.61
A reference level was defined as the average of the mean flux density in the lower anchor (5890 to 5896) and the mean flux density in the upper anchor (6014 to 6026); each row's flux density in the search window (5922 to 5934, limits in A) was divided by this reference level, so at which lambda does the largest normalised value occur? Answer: 5933.0 A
